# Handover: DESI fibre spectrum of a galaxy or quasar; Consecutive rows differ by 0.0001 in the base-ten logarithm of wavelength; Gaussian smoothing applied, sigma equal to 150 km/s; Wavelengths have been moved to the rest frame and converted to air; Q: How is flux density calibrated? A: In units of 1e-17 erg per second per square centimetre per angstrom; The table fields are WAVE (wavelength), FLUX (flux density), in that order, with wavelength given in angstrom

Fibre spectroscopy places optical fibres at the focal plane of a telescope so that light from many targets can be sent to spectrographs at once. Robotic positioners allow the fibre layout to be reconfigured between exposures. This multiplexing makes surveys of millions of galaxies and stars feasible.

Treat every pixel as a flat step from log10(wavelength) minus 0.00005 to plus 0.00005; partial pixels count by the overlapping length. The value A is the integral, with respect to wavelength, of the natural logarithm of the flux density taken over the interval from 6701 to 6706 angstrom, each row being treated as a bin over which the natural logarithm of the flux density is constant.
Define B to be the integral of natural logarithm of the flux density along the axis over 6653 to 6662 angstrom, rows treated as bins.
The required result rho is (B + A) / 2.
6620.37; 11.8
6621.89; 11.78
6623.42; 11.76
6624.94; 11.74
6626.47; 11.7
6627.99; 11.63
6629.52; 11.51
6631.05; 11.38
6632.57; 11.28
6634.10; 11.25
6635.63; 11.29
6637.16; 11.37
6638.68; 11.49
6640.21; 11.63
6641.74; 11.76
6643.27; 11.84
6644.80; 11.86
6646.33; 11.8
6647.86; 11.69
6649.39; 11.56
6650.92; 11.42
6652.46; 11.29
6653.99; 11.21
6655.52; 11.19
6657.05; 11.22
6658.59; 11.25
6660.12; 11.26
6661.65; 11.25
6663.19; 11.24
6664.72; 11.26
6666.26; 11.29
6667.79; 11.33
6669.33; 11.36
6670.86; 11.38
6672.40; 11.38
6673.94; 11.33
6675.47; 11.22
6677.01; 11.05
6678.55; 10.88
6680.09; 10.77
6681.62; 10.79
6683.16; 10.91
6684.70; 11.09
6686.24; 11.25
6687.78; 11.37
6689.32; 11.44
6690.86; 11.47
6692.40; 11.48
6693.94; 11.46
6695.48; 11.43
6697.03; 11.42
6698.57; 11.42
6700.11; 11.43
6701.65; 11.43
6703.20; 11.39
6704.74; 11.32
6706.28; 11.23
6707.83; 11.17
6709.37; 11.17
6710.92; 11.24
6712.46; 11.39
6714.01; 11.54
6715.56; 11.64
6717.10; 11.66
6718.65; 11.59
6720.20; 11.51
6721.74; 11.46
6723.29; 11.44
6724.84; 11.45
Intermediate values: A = 12.2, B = 21.8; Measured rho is 17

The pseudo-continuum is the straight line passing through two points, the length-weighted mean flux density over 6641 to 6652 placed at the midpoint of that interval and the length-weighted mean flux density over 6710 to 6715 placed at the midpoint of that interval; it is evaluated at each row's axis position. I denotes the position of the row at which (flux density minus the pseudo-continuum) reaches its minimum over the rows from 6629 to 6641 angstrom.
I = 6634.10 angstrom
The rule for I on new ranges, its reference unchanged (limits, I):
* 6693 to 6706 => 6704.74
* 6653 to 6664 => 6655.52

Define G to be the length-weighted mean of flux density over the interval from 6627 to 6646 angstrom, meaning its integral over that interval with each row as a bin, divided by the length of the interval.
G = 11.5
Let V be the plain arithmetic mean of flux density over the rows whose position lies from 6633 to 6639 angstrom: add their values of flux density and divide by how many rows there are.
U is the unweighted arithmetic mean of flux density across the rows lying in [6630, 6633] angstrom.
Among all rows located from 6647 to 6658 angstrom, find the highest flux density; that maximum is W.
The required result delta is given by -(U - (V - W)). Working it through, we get -11.7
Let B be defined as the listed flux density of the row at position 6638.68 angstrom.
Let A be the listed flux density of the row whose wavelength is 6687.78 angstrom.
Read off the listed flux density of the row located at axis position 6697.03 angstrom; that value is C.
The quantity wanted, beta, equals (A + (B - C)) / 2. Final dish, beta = 5.72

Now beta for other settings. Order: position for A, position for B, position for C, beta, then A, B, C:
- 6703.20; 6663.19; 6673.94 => 5.65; 11.39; 11.24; 11.33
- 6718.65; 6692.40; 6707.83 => 5.95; 11.59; 11.48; 11.17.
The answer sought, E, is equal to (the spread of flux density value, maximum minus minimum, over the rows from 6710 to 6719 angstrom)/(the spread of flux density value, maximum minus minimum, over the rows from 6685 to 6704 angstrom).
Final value 1.8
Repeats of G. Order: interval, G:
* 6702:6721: 11.4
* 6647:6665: 11.3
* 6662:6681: 11.2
